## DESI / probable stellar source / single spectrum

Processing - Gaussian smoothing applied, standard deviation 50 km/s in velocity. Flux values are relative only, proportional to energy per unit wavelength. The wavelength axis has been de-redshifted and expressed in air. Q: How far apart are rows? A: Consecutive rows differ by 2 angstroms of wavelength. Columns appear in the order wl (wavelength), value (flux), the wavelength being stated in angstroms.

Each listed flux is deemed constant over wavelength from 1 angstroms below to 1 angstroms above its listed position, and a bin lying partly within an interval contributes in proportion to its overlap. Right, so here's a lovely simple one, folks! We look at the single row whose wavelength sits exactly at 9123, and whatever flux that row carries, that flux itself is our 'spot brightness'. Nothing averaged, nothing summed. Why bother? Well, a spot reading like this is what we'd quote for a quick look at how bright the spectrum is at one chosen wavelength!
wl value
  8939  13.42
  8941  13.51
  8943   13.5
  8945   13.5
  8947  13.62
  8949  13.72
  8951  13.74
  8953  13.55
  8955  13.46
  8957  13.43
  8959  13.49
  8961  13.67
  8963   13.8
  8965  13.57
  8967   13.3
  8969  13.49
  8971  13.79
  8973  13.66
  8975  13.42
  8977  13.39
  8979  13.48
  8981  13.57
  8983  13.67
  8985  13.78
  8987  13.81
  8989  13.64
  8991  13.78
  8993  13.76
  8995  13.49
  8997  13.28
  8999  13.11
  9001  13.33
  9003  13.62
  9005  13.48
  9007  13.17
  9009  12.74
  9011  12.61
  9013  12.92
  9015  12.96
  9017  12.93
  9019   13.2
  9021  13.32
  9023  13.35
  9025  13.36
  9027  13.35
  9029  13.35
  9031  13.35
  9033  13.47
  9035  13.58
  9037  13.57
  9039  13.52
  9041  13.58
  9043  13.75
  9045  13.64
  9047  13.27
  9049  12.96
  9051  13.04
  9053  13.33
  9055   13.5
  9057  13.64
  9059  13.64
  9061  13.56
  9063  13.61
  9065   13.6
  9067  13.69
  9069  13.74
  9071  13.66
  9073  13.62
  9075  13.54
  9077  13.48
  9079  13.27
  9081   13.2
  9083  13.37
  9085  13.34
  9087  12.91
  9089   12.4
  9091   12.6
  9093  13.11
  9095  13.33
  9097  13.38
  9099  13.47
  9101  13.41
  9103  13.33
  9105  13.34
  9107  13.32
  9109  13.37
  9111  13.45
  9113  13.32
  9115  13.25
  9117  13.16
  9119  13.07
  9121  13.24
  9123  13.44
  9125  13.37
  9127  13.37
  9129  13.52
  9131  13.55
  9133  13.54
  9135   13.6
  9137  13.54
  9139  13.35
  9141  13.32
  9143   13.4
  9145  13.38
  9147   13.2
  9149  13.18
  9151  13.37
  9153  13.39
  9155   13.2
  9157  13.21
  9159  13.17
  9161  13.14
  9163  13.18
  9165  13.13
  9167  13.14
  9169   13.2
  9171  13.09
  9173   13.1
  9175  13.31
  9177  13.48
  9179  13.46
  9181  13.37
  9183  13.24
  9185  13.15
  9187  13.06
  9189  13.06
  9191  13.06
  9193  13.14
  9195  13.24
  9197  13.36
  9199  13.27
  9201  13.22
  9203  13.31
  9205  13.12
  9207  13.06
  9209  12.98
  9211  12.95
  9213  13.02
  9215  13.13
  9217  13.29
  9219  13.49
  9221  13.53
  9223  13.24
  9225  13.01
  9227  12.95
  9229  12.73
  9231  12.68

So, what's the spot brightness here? 13.44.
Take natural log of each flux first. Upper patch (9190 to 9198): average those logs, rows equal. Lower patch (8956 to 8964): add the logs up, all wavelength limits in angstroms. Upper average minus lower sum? -7.859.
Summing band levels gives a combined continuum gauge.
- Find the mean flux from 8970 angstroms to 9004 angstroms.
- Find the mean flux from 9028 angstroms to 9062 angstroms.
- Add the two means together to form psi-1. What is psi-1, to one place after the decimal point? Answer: 27.0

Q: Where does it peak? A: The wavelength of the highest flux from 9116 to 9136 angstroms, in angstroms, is 9135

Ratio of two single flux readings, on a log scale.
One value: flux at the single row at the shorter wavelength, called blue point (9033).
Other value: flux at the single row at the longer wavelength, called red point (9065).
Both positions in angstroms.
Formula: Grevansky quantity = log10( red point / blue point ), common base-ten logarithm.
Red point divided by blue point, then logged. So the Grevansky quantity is 0.0042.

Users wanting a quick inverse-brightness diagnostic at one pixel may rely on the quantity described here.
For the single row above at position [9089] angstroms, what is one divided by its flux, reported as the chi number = 0.0806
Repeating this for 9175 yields 0.0751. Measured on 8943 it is 0.0741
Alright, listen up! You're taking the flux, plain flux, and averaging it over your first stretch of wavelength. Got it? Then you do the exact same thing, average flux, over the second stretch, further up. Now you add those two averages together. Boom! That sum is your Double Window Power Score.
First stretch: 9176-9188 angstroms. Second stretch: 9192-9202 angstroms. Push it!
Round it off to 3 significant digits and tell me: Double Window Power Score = 26.5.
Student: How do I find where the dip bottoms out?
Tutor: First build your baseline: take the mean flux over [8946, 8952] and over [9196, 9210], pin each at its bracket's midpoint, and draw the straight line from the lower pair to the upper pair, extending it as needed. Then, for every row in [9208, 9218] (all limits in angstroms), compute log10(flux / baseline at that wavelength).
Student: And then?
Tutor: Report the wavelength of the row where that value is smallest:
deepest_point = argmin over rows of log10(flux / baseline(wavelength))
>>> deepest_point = 9211 angstroms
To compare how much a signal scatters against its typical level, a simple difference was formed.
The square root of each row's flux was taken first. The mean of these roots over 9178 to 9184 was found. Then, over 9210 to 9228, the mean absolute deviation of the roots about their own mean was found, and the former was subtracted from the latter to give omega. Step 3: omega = -3.63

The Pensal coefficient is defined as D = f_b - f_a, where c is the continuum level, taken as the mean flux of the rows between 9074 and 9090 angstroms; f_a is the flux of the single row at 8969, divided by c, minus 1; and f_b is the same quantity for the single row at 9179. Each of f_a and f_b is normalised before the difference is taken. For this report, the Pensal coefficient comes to -0.002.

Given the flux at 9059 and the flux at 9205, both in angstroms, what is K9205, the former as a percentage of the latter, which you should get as 104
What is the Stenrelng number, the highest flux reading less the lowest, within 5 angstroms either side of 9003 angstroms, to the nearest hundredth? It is 0.51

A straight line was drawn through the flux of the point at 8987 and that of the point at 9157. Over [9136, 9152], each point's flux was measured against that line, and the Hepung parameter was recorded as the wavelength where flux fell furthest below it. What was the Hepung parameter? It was 9149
